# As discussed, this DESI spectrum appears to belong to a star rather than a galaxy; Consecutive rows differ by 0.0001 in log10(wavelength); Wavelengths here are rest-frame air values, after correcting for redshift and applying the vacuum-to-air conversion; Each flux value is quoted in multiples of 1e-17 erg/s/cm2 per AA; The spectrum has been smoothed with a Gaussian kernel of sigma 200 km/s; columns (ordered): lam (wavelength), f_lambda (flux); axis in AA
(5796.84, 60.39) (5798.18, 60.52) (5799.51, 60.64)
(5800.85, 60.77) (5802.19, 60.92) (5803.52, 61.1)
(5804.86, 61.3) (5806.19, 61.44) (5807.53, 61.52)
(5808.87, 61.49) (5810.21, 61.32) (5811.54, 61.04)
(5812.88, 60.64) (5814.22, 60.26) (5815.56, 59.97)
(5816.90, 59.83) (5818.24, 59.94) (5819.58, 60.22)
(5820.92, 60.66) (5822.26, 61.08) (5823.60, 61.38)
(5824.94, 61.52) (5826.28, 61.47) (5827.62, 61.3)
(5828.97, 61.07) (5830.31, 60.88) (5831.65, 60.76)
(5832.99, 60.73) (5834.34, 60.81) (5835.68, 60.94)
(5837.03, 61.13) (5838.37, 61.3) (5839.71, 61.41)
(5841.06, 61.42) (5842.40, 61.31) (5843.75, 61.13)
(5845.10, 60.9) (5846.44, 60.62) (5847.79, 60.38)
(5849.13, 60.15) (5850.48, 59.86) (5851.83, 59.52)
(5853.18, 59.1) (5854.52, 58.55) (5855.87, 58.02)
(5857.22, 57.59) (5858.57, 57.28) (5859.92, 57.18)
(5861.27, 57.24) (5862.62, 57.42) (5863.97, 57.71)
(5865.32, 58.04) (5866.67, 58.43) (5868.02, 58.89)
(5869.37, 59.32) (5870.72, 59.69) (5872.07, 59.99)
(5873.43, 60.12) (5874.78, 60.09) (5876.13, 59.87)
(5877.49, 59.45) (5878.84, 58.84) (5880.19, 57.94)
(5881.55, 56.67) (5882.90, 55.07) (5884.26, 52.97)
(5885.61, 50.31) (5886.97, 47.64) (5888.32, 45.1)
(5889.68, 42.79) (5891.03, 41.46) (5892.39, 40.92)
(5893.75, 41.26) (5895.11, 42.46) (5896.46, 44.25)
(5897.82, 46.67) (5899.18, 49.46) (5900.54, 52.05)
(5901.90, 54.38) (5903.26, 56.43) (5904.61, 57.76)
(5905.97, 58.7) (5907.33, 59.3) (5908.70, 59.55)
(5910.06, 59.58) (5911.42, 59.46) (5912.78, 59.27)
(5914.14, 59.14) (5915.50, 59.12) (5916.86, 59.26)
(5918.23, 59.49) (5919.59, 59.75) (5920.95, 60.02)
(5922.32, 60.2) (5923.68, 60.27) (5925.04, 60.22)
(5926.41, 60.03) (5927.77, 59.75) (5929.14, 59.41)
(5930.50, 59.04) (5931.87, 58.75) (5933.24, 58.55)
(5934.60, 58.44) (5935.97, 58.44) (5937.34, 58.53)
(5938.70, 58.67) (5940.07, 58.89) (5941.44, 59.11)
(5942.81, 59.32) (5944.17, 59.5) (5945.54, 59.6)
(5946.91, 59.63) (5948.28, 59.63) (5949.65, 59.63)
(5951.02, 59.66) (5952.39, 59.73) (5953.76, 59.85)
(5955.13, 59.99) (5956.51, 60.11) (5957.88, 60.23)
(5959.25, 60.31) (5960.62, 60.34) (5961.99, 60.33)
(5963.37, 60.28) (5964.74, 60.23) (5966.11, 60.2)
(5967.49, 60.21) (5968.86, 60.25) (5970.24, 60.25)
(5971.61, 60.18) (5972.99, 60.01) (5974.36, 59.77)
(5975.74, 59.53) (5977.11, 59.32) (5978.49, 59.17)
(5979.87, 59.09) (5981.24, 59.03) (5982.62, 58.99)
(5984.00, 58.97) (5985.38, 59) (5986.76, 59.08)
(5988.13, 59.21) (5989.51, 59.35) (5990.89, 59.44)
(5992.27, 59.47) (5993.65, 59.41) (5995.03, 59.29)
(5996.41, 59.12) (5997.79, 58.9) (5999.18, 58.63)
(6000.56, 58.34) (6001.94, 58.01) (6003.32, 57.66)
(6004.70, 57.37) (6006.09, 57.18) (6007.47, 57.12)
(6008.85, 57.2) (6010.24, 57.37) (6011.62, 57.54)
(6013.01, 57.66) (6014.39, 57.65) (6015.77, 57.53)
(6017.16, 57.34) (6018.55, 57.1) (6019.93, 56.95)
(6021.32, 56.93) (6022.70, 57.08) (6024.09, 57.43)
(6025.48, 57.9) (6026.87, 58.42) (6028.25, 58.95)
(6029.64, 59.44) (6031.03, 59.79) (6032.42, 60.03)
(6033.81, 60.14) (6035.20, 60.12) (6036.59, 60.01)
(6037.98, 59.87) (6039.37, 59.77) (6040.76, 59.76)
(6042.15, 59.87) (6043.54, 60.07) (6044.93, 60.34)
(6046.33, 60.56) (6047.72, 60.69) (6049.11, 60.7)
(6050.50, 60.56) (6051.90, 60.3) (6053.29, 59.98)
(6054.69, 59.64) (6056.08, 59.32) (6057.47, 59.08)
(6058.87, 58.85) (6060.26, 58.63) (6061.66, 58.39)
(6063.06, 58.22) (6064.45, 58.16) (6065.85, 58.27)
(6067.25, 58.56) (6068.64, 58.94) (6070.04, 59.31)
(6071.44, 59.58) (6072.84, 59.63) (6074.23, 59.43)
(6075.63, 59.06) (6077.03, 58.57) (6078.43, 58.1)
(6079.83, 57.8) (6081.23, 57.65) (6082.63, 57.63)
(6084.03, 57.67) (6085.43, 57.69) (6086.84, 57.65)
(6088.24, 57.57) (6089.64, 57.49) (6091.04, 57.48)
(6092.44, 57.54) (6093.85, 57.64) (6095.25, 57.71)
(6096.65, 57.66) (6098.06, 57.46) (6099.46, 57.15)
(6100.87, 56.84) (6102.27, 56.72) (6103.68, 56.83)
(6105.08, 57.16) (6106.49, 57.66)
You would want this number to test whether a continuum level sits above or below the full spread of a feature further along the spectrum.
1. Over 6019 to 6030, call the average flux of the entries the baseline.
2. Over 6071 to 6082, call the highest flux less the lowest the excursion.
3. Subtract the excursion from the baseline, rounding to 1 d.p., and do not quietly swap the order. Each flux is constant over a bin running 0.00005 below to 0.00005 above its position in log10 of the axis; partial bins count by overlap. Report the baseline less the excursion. 55.9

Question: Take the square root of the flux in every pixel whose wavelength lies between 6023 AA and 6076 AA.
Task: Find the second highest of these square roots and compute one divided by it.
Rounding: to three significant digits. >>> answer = 0.128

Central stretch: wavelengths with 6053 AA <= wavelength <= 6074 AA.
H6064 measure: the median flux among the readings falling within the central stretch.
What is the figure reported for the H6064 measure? 58.9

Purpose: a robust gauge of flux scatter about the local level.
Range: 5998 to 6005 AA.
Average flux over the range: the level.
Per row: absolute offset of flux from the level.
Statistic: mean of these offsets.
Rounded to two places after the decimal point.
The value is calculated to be 0.39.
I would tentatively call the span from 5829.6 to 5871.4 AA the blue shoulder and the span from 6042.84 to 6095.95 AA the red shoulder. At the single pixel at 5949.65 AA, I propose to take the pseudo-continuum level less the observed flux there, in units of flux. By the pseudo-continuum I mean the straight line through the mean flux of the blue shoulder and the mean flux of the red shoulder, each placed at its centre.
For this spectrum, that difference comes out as -0.4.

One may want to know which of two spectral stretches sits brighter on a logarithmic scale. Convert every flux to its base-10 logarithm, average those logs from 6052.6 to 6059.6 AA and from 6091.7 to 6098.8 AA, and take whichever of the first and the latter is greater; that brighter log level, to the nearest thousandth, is 1.774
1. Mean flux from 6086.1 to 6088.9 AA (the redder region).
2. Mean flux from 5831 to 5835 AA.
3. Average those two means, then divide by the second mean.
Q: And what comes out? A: 0.97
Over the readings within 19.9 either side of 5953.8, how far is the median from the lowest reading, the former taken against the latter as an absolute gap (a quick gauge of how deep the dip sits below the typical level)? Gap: 1.4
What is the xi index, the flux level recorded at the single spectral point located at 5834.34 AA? 60.81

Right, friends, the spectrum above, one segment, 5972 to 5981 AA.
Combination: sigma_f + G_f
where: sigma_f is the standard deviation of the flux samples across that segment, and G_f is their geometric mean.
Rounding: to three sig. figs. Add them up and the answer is 59.8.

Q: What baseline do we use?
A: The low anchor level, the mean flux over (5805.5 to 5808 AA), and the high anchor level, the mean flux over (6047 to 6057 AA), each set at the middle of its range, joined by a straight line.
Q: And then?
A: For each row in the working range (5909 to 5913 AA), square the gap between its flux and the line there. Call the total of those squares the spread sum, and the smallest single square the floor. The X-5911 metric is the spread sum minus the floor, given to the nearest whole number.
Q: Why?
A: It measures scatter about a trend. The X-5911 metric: 5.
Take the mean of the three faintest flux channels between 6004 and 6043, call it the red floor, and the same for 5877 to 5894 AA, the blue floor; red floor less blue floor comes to 16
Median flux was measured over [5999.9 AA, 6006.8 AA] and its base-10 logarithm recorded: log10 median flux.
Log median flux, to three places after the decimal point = 1.761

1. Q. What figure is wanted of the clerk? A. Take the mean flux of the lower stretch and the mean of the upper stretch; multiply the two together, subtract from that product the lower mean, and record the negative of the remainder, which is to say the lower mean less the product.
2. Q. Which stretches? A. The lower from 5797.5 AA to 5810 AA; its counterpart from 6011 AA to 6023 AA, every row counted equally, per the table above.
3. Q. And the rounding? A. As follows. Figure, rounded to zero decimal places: -3439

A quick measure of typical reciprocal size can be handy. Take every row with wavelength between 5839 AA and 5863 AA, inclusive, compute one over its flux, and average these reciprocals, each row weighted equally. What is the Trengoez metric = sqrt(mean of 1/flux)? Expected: 0.130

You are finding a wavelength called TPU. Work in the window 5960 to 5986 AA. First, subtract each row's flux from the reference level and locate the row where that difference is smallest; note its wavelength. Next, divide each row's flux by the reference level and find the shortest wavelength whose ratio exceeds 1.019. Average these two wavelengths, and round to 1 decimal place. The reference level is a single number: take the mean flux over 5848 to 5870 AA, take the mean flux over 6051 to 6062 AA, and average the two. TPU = 5960.6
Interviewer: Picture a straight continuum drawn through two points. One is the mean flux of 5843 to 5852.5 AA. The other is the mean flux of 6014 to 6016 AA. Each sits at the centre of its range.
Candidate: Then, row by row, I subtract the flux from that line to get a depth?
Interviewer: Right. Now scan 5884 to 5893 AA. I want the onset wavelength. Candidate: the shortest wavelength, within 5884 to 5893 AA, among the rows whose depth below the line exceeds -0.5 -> 5884.26 AA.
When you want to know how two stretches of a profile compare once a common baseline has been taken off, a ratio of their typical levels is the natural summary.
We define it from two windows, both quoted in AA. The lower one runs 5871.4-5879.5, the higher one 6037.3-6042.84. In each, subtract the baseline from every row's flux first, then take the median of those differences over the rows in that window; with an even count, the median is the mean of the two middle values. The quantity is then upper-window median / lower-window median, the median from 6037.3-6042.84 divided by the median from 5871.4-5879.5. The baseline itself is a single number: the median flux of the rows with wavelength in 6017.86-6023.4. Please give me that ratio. 1.0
